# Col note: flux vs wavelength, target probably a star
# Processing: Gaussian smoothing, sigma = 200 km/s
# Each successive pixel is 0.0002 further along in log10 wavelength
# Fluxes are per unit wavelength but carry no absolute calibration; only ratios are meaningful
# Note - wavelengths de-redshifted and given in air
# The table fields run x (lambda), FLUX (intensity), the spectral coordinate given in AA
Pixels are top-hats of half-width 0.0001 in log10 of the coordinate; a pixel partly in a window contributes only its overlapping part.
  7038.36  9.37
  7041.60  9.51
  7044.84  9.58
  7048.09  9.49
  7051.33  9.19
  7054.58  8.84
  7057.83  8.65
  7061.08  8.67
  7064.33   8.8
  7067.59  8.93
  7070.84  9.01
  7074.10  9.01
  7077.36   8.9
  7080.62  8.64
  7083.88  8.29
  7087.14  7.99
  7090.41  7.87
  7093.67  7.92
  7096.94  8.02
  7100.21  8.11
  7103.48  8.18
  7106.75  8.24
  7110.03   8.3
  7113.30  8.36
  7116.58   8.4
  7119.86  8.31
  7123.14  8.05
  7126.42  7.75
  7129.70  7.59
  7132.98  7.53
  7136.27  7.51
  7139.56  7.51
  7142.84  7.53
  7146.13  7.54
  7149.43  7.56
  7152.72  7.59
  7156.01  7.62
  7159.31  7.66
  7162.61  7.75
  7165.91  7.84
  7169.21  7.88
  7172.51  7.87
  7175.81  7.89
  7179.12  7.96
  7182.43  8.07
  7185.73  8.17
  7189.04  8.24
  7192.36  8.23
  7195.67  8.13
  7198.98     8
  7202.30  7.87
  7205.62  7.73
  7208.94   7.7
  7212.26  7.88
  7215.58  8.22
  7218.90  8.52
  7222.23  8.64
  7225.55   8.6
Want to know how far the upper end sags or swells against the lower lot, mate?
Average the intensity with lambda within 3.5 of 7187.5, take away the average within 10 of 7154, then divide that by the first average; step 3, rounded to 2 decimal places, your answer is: 0.07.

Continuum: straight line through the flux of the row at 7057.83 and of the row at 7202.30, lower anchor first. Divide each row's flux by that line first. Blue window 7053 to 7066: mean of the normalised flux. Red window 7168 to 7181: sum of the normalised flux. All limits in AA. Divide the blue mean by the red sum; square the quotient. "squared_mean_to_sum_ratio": 0.066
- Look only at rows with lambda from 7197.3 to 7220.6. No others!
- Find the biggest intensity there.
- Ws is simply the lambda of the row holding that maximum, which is 7218.90 AA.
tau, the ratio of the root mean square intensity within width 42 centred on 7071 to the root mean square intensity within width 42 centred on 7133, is 1.11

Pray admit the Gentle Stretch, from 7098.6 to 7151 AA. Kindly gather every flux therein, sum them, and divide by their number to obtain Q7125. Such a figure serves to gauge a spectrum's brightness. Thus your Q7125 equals 7.90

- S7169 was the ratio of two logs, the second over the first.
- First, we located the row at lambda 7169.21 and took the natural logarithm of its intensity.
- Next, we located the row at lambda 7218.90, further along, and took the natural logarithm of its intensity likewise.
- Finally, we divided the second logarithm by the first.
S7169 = 1.04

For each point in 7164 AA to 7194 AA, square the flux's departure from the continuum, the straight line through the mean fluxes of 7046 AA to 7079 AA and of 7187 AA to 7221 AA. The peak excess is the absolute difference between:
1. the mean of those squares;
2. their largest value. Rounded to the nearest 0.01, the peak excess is 0.13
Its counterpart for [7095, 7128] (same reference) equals 0.38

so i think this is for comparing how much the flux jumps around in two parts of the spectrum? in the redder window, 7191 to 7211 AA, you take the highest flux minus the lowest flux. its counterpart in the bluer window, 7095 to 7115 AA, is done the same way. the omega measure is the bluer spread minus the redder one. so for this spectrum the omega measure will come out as -0.2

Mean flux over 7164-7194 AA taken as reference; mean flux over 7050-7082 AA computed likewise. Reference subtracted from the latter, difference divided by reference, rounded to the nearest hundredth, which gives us 0.11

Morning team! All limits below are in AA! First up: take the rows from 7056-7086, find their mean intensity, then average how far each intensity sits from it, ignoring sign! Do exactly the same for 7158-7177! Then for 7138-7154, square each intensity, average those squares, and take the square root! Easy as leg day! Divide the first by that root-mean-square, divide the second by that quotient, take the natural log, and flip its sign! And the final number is -1.1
